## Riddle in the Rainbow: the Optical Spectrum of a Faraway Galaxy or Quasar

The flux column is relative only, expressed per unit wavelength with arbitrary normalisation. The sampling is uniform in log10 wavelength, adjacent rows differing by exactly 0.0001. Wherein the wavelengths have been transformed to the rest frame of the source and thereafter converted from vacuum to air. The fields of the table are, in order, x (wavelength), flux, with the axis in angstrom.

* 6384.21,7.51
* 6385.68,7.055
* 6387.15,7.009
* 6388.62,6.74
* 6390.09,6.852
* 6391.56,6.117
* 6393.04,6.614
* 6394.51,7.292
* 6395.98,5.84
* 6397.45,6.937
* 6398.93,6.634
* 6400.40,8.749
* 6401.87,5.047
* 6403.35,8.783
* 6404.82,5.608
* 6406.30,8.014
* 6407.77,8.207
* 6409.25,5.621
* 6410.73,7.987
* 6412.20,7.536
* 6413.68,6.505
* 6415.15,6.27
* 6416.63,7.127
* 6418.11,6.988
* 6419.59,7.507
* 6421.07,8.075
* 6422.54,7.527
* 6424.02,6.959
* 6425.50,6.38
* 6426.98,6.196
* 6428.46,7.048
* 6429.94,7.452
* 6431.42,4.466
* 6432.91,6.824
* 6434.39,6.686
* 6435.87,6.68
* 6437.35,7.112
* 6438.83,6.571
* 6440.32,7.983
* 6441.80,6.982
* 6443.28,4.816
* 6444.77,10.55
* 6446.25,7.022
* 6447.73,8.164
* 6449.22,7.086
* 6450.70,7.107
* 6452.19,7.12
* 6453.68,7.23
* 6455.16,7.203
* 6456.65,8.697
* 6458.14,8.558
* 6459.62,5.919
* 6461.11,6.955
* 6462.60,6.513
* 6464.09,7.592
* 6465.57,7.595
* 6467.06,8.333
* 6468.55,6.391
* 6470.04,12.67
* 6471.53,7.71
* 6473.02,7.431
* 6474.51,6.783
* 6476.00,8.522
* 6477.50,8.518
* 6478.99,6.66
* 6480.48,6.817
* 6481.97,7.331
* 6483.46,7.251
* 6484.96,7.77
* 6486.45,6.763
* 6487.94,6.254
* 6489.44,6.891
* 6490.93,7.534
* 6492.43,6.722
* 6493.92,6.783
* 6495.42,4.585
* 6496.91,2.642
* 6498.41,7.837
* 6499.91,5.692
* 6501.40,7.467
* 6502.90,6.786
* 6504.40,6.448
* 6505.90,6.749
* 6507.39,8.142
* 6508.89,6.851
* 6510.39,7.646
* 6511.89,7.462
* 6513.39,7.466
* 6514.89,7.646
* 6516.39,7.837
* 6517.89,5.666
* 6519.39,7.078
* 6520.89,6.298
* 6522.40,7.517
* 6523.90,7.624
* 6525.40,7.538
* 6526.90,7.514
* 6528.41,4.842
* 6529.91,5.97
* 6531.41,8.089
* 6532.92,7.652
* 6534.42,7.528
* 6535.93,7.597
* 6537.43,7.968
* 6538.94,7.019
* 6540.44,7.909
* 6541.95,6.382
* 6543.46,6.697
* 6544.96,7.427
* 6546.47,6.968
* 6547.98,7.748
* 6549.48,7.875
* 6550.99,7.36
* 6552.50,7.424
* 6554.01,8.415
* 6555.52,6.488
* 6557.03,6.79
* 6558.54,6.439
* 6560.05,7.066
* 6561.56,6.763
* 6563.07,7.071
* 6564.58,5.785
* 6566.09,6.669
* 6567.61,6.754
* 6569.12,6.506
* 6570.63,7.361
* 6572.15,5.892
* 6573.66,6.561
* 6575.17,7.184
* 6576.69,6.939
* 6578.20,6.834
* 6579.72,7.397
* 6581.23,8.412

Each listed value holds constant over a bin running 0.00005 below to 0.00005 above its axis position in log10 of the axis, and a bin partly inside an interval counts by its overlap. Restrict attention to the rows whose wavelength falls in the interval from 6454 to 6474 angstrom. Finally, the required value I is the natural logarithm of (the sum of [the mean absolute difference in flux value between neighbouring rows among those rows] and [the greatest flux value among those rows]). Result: 2.67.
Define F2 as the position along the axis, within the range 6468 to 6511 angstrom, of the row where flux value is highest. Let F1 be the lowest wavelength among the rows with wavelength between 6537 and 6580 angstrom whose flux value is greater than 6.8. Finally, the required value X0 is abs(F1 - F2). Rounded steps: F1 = 6537.43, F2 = 6470.04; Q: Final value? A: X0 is 67.4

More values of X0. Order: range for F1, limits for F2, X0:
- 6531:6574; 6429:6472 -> 61.4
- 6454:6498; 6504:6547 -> 52.2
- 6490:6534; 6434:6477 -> 20.9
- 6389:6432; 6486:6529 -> 117.3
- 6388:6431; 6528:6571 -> 163.9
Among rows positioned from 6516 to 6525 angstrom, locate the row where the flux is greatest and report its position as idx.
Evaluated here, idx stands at 6516.39 angstrom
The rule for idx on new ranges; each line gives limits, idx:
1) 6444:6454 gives 6444.77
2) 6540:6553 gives 6540.44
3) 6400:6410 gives 6403.35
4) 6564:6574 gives 6570.63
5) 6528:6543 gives 6531.41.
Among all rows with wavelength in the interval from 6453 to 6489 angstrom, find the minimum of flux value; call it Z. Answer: 5.919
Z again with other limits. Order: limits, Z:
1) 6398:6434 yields 4.466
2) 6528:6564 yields 4.842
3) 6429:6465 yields 4.466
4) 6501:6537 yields 4.842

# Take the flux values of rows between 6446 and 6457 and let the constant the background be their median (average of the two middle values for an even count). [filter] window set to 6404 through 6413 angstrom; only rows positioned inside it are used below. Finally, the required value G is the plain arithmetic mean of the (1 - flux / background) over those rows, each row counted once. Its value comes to 0.000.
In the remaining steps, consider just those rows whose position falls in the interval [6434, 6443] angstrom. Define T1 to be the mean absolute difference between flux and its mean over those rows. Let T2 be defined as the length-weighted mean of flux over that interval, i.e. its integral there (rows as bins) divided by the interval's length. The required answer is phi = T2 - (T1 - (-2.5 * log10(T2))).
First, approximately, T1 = 0.36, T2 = 6.9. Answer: 4.45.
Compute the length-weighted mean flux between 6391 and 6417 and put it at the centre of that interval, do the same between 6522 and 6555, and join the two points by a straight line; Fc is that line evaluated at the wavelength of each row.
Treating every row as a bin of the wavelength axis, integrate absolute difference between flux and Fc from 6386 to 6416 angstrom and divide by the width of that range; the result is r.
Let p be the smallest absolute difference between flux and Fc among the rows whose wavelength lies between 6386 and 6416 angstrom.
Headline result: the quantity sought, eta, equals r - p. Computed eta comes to 0.8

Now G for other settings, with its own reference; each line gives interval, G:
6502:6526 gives -0.001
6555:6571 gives 0.065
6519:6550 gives -0.006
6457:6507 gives 0.008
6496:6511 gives 0.075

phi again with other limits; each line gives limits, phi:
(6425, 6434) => 3.67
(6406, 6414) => 4.32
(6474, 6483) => 4.55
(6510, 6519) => 4.57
